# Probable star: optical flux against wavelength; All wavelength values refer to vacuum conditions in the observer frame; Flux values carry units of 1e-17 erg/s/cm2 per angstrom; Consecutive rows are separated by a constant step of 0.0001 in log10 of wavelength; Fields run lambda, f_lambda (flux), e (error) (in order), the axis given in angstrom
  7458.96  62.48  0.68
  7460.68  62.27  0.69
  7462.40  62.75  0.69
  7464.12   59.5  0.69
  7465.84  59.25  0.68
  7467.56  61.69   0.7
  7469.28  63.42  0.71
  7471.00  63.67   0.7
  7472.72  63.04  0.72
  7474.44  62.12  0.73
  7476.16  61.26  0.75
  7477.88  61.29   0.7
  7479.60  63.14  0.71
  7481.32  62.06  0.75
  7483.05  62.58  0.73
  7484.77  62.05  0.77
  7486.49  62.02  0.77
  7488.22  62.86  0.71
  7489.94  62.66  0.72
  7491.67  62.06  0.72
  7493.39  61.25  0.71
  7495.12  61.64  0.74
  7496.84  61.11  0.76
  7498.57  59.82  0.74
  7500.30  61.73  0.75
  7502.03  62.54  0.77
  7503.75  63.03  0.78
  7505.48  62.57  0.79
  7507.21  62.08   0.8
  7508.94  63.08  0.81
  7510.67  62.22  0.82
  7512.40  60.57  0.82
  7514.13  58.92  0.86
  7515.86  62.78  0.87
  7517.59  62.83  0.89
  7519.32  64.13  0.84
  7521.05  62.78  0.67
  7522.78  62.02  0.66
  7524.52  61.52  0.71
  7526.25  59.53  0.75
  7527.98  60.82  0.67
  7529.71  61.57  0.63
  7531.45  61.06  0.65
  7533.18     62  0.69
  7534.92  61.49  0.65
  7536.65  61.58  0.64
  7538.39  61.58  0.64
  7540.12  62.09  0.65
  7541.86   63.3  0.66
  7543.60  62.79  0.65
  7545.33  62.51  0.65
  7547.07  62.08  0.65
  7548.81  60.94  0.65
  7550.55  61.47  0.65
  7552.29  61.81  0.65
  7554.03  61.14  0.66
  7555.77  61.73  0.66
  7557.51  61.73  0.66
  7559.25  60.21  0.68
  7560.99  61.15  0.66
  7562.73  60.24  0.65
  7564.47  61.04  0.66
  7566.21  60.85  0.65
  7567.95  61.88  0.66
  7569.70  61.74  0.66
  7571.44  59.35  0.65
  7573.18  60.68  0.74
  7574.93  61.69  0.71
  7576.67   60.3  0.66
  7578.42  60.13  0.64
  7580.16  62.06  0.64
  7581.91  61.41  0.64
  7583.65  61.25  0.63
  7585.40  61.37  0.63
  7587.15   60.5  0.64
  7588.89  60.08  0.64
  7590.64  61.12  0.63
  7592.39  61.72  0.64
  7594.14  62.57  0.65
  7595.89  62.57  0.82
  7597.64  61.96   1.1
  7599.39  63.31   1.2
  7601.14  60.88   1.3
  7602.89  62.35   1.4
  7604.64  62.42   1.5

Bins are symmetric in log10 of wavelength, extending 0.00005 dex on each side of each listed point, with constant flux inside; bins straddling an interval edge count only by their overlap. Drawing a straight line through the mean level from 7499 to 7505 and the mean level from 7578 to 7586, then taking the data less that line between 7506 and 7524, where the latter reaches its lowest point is 7514.13 angstrom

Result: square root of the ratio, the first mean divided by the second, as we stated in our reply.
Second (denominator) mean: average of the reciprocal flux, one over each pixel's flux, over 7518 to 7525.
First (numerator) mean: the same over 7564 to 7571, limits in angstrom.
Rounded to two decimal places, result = 1.01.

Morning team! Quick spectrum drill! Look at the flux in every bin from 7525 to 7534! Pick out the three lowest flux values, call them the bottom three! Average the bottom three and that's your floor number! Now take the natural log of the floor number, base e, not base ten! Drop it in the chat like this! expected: 4.10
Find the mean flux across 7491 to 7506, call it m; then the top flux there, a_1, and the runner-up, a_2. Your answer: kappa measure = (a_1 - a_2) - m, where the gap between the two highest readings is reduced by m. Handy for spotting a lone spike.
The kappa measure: -61.3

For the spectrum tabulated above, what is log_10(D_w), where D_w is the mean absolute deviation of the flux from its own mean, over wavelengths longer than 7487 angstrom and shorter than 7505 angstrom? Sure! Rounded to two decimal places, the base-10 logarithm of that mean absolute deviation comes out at -0.12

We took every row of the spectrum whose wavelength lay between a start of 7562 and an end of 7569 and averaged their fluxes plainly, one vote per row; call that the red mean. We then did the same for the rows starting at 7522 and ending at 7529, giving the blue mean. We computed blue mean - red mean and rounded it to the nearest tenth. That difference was 0.0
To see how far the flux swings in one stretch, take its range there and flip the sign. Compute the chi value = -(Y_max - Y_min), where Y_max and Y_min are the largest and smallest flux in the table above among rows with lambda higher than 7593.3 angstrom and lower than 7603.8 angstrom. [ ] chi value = -2.43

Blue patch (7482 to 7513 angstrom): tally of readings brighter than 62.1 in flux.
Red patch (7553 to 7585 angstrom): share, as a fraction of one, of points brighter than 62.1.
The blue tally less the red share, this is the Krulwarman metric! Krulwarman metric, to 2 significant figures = 8.0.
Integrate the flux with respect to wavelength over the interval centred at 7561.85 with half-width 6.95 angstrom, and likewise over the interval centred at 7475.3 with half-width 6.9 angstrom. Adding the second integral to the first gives 1712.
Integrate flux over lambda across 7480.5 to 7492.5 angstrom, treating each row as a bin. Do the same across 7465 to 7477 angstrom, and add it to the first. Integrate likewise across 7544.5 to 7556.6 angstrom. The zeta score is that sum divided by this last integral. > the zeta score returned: 2.00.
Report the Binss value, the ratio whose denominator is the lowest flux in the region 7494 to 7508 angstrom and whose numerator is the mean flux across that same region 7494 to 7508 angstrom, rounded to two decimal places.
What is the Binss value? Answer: 1.03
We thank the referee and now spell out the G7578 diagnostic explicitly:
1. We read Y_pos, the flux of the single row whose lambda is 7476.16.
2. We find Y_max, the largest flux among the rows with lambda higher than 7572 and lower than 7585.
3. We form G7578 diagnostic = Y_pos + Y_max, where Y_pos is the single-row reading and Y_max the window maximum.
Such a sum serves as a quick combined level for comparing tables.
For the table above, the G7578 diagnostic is 123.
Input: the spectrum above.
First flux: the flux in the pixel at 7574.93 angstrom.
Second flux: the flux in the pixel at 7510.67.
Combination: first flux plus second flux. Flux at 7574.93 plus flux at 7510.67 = 124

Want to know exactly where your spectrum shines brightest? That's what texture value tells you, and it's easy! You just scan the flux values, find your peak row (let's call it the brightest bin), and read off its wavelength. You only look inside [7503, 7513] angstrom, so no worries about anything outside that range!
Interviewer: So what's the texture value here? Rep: 7508.94 angstrom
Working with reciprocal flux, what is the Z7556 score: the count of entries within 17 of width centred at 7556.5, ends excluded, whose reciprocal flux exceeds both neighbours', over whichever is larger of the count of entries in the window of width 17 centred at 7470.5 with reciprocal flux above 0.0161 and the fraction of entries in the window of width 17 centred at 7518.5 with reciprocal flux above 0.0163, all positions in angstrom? 0.60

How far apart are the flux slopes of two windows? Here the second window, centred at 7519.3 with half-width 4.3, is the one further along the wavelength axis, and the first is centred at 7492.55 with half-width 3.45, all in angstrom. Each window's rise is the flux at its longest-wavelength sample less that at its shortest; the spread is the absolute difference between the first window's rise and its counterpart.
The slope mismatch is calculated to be 0.26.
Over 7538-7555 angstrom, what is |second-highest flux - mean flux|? 0.82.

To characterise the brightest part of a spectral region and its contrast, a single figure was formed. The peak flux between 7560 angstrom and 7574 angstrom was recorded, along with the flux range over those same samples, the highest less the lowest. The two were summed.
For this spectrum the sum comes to 64.4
